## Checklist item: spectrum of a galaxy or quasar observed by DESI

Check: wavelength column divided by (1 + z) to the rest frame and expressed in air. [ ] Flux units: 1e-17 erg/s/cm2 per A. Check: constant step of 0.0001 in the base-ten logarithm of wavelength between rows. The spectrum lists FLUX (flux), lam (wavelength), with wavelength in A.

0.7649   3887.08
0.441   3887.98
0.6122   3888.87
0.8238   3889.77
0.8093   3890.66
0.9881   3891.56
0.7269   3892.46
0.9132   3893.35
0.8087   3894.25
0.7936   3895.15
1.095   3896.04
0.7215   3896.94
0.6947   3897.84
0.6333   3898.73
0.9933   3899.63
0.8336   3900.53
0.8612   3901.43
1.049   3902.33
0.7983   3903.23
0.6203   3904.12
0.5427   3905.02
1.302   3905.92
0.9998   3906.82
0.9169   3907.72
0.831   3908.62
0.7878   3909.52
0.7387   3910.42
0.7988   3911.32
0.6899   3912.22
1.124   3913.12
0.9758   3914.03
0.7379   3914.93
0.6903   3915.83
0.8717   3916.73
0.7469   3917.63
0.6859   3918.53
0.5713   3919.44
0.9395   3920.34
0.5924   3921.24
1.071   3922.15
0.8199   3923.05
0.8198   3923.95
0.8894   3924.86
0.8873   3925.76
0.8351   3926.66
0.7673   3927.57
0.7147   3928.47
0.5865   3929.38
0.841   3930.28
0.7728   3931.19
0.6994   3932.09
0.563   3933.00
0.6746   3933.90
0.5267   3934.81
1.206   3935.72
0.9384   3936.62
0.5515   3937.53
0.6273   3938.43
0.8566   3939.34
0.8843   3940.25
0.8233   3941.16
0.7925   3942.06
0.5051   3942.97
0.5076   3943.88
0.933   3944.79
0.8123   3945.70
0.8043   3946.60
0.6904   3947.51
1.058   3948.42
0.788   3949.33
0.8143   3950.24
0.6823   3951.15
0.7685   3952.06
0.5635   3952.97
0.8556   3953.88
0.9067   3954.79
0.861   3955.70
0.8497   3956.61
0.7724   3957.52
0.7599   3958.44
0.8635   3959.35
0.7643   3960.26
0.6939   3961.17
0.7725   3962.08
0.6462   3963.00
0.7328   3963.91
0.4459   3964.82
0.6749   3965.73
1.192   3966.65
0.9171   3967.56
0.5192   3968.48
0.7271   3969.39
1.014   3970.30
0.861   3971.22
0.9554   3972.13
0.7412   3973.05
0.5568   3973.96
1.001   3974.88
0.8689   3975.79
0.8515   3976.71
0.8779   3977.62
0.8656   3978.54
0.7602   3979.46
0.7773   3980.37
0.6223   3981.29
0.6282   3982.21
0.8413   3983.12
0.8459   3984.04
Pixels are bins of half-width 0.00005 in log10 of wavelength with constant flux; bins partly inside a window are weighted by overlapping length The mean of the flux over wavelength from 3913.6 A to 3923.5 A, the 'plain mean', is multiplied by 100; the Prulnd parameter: 79.1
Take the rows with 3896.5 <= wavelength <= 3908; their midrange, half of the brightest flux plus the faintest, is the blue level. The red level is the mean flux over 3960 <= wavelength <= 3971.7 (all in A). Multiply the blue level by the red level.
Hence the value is 0.71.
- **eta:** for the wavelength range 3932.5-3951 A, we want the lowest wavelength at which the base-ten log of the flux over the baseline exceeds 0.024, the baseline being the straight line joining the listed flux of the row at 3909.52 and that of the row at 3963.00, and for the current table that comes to 3935.72 A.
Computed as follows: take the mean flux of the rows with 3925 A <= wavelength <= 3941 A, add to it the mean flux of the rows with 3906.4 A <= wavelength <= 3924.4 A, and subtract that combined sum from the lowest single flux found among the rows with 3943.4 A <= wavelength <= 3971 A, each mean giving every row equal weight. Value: -1.14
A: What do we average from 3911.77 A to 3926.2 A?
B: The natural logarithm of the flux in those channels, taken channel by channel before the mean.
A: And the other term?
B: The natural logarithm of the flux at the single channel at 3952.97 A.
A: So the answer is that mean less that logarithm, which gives 0.36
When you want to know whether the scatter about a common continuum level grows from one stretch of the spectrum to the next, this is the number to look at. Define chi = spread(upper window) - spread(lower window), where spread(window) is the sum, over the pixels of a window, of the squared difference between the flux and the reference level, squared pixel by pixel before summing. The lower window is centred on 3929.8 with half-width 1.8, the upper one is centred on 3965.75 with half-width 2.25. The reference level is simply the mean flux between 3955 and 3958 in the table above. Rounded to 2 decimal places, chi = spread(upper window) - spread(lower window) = 0.24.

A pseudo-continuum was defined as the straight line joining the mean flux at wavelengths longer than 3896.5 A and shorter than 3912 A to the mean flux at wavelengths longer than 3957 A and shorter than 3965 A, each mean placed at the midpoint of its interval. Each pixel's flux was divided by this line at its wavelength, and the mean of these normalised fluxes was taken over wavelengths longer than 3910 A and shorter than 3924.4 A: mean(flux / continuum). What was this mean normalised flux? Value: 1.00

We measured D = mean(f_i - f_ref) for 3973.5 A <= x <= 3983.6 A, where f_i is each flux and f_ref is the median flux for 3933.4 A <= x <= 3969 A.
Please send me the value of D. 0.014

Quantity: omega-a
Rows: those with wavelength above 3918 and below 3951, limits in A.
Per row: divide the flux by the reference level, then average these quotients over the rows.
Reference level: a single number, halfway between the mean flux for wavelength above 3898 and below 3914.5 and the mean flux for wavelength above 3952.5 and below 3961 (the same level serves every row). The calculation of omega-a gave 0.93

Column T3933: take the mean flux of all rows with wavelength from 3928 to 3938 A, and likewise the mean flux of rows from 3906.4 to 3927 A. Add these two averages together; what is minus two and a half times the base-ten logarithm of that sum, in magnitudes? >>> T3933 -0.484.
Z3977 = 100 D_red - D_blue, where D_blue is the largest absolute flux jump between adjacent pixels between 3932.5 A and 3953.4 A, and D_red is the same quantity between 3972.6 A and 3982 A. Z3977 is 43.7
